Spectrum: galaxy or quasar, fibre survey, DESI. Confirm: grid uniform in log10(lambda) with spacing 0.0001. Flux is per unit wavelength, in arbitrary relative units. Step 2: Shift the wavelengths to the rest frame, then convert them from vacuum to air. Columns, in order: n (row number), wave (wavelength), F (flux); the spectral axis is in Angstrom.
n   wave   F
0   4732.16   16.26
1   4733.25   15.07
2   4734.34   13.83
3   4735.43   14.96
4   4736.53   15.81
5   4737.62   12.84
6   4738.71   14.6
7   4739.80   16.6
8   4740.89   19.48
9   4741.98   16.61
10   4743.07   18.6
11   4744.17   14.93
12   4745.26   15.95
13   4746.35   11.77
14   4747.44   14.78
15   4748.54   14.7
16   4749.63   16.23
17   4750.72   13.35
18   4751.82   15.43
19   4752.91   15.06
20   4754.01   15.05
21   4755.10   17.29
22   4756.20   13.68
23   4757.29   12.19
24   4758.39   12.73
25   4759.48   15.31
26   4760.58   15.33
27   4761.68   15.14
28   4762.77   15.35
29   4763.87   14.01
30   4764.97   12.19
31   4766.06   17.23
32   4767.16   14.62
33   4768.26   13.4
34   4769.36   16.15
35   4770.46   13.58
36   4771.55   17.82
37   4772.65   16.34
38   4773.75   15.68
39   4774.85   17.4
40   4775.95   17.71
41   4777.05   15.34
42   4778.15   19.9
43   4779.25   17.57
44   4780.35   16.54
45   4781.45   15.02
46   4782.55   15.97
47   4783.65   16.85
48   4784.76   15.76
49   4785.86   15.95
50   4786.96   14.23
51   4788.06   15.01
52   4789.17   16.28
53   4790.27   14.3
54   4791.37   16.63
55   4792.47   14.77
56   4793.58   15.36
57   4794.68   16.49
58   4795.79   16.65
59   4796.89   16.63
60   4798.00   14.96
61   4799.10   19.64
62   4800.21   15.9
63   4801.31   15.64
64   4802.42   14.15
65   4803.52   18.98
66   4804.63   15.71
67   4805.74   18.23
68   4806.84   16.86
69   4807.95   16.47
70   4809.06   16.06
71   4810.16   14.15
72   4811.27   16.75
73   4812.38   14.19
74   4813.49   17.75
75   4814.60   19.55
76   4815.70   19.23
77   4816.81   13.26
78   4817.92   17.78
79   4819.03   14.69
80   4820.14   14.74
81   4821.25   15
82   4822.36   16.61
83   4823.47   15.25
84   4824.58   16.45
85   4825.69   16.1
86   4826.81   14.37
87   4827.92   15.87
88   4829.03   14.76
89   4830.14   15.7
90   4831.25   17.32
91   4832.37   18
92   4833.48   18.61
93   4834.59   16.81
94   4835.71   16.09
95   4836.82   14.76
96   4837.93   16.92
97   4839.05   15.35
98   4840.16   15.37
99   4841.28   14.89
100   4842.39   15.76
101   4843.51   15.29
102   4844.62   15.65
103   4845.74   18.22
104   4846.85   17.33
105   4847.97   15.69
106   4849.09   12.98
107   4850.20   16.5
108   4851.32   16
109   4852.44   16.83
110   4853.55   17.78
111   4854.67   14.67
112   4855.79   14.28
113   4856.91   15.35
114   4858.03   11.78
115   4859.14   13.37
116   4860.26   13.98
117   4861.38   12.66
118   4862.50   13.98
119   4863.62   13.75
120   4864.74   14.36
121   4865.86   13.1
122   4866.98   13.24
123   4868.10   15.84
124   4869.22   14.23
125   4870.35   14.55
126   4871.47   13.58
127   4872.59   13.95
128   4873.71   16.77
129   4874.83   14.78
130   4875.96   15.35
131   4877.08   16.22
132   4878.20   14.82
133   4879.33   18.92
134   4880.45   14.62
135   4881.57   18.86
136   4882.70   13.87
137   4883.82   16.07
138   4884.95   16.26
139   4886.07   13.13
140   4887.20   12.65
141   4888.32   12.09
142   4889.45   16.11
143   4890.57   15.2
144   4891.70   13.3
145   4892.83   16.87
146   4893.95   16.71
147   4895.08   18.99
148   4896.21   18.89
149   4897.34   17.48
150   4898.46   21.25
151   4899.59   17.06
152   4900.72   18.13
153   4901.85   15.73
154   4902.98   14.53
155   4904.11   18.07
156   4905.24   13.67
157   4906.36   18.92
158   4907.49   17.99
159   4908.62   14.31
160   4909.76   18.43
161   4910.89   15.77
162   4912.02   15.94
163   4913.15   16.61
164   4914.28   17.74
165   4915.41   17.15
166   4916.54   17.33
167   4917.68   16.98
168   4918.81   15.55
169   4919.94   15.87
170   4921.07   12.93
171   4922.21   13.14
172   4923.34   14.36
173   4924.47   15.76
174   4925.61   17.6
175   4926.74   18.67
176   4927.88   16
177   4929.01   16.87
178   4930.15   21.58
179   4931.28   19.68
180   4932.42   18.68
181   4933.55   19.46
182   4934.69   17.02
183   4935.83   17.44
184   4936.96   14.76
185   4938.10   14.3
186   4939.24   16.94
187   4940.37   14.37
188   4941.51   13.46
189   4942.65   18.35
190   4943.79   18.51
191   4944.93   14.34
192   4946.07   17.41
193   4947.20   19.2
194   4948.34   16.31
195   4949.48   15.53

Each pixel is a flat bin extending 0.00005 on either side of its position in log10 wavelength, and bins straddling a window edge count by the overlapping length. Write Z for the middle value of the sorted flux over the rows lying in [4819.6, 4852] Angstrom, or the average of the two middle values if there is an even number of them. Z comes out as 15.8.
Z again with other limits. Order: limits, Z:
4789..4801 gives 16.3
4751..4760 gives 15.1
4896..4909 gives 17.7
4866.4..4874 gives 14.2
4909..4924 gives 15.9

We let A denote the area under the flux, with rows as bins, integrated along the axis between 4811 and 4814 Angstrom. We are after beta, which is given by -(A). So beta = -48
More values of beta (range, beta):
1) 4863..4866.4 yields -47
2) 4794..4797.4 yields -56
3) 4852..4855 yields -50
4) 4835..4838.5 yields -56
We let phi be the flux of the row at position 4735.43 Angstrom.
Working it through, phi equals 14.96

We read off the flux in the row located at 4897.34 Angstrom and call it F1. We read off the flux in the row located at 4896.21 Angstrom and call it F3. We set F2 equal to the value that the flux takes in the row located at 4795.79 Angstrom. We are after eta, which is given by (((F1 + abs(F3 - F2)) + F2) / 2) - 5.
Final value 13.2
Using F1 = 17.48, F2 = 16.65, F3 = 18.89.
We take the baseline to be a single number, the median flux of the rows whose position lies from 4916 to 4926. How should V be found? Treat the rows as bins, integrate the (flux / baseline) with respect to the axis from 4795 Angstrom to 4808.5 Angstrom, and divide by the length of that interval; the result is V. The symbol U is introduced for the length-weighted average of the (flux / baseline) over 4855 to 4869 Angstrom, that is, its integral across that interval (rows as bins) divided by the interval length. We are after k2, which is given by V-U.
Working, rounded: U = 0.878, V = 1.06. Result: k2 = 0.18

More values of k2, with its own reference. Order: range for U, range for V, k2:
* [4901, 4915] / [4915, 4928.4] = -0.04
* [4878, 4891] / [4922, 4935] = 0.15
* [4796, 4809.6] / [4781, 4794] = -0.07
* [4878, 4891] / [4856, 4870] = -0.09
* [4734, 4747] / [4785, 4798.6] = 0.01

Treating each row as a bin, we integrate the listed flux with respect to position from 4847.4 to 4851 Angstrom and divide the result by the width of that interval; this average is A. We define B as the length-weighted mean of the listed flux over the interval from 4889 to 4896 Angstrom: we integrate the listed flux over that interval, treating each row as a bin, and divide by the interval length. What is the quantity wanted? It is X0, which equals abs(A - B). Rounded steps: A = 15.1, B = 16.3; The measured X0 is 1.2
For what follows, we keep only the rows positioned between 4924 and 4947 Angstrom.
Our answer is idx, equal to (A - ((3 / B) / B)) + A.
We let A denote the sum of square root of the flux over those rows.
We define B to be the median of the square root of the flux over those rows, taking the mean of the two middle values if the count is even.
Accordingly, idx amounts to 165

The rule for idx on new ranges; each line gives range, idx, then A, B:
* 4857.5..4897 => 270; 135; 3.81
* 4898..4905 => 50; 25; 4.19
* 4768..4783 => 113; 56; 4.03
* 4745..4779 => 241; 121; 3.91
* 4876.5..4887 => 71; 36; 4.01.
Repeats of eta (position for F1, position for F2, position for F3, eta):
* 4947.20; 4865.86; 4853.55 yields 13.5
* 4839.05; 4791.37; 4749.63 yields 11.2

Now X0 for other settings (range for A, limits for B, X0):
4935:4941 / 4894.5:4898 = 2.9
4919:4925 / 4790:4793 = 0.9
